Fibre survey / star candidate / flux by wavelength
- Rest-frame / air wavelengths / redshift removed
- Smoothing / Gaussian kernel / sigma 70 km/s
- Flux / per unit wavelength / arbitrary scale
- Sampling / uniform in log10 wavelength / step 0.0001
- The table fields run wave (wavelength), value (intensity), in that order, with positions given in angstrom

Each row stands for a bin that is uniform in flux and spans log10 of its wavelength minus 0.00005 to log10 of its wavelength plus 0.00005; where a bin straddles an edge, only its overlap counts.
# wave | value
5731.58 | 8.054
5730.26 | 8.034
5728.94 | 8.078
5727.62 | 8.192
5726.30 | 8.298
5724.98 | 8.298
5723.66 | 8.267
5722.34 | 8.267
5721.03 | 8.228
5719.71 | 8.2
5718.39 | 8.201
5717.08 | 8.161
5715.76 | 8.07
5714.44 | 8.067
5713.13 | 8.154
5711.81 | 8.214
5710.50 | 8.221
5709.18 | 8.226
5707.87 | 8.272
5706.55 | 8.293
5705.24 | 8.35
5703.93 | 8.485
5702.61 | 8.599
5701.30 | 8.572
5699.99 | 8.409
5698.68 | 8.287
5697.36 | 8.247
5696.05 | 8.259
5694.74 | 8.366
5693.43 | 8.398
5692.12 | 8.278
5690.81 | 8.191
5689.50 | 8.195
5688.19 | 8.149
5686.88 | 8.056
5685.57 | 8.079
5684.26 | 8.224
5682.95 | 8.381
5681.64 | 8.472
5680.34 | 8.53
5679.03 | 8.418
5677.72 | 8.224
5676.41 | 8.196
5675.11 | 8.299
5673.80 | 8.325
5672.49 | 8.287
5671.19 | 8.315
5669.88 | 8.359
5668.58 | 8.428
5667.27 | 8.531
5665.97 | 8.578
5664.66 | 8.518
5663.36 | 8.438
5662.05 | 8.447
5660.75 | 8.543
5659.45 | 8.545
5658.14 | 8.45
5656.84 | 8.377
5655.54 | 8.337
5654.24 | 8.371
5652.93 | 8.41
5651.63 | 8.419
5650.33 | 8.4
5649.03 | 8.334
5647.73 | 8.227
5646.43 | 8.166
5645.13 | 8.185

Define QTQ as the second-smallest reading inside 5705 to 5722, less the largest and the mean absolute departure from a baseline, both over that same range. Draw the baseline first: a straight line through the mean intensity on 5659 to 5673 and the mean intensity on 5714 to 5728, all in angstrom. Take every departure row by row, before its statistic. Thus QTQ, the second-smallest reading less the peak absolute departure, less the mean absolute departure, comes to 7.85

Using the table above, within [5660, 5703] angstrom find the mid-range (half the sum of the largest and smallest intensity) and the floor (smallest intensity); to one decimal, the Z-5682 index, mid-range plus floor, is 16.4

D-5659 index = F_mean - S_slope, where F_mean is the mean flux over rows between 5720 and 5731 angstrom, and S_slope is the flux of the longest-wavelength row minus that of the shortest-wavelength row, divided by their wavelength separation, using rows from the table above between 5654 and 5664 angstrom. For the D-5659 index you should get 8.20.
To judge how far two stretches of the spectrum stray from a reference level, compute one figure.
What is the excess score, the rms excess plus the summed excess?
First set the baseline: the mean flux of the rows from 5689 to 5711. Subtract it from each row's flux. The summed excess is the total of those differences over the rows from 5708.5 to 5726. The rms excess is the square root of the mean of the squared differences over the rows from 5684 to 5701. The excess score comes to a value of -1.6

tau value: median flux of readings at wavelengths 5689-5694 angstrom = 8.24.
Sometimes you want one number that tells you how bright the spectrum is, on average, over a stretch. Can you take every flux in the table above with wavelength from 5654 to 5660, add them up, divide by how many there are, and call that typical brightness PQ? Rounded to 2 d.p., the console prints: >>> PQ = 8.42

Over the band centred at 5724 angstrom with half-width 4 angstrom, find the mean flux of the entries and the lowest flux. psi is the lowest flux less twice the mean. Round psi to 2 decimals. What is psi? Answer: -8.32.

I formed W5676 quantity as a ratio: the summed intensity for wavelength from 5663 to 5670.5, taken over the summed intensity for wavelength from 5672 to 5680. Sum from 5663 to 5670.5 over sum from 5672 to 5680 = 1.02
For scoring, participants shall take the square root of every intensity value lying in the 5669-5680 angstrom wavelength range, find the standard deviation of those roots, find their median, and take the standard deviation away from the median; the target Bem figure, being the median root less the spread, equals 2.87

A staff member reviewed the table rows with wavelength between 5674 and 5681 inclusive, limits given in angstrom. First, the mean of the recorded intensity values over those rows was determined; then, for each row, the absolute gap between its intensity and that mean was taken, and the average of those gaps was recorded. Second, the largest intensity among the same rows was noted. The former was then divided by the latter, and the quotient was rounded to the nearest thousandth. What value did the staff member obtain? 0.013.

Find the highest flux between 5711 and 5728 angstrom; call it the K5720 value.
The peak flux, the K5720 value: 8.298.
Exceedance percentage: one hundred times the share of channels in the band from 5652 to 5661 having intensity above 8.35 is 86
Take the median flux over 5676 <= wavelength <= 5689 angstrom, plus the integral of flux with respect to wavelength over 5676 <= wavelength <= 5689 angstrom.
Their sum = 116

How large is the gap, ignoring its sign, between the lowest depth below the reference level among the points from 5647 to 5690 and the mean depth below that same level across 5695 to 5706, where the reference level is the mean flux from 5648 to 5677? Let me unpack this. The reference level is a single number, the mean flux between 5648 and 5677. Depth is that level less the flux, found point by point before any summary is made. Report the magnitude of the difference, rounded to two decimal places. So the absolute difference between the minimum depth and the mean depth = 0.18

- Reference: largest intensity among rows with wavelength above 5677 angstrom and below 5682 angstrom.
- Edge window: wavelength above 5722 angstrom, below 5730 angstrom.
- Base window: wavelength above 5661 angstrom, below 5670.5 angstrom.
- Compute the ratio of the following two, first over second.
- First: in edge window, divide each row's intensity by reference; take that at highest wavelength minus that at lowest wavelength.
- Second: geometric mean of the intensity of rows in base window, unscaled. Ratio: -0.0026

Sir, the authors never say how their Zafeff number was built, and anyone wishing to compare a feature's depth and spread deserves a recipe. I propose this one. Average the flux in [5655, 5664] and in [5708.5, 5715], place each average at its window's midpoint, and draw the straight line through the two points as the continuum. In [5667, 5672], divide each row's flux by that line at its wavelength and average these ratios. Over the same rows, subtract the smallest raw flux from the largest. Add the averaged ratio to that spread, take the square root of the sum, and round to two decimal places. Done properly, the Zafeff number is 1.10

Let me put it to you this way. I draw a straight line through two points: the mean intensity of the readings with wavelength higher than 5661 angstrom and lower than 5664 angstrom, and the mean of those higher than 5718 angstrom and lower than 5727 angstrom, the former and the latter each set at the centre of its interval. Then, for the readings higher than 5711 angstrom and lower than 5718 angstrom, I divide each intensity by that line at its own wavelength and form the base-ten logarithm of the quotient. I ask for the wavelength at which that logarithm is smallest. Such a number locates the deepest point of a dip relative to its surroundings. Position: 5714.44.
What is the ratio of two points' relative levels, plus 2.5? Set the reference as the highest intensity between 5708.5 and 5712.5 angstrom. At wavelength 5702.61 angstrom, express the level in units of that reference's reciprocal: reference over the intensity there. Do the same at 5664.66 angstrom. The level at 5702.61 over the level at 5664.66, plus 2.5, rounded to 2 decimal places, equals 3.49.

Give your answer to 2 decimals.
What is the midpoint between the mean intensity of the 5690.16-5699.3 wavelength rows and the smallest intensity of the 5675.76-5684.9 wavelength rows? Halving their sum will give 8.24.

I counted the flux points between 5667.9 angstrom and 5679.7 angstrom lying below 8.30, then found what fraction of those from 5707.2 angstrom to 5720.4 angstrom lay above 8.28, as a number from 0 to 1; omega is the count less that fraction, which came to 4.0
